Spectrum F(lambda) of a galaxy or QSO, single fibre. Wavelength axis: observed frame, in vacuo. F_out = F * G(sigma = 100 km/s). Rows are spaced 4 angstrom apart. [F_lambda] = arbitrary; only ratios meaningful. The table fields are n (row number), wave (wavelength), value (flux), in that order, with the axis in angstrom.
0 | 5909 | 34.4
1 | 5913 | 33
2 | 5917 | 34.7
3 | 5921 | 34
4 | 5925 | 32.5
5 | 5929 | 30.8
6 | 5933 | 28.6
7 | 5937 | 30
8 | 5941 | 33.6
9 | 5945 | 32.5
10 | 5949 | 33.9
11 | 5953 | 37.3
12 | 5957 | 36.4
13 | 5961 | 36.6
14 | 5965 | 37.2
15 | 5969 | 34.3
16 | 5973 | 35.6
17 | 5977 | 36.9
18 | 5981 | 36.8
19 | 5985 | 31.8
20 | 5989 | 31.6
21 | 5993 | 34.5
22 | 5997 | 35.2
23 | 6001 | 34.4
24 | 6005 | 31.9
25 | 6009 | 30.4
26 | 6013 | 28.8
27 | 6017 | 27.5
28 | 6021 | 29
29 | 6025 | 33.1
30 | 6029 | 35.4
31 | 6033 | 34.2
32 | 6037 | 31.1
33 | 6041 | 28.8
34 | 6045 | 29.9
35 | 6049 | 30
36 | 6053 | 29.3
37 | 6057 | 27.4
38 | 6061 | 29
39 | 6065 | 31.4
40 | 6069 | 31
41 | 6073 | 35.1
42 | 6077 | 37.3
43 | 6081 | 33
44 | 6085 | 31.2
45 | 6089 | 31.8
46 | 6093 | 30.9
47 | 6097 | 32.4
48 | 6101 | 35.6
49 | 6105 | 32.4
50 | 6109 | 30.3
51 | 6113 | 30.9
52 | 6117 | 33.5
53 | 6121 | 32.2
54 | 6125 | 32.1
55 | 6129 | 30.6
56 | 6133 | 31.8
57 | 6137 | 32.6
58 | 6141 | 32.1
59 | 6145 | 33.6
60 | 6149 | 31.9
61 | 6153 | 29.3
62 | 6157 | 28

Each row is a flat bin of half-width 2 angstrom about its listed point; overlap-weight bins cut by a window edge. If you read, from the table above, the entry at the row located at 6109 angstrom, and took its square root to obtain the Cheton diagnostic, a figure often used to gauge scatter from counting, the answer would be 5.50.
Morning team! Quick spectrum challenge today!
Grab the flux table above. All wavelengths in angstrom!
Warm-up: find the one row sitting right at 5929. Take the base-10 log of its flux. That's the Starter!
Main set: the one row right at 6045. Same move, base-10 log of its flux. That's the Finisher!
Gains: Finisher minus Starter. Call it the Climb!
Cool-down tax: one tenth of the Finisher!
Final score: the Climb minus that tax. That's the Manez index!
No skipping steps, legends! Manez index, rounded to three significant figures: -0.160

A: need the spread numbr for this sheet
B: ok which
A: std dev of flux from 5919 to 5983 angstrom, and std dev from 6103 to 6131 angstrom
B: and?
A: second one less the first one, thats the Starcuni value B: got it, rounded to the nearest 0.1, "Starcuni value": -1.6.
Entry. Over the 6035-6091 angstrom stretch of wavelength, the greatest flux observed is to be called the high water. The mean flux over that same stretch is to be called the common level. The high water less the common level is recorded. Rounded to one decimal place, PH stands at 6.1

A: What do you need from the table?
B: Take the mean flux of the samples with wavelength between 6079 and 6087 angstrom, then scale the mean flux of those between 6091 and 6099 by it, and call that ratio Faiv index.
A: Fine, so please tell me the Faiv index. 0.99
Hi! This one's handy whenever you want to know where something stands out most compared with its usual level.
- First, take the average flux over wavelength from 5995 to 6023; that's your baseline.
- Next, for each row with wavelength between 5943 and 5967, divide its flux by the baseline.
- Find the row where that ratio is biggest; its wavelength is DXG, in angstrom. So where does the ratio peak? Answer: 5953 angstrom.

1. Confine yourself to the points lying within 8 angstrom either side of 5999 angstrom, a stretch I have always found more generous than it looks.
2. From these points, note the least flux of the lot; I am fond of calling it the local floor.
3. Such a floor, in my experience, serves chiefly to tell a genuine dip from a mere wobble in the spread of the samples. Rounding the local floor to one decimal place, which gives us 31.9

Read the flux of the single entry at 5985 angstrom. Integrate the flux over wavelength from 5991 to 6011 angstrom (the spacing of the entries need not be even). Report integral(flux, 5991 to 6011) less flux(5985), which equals 634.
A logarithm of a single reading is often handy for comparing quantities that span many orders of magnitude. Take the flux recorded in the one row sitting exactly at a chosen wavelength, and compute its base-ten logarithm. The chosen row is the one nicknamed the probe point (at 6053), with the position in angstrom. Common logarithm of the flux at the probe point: 1.47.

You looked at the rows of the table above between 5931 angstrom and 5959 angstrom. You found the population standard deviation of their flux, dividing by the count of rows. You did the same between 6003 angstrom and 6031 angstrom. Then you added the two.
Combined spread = 5.5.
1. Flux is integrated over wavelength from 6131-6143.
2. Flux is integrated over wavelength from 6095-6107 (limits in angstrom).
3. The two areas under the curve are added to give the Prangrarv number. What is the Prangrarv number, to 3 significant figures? 788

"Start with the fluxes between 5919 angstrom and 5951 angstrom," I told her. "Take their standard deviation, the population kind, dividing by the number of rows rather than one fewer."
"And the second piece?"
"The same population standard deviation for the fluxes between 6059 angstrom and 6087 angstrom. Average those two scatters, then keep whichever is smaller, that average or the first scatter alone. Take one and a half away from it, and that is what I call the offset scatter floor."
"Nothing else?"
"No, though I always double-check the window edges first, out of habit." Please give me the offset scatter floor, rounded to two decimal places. 0.36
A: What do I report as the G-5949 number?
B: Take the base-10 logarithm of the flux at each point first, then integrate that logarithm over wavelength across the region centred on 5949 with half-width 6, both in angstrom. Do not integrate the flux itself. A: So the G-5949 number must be 18.5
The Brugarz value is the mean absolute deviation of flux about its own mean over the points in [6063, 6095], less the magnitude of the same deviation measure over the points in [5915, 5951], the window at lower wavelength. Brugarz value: 0.2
